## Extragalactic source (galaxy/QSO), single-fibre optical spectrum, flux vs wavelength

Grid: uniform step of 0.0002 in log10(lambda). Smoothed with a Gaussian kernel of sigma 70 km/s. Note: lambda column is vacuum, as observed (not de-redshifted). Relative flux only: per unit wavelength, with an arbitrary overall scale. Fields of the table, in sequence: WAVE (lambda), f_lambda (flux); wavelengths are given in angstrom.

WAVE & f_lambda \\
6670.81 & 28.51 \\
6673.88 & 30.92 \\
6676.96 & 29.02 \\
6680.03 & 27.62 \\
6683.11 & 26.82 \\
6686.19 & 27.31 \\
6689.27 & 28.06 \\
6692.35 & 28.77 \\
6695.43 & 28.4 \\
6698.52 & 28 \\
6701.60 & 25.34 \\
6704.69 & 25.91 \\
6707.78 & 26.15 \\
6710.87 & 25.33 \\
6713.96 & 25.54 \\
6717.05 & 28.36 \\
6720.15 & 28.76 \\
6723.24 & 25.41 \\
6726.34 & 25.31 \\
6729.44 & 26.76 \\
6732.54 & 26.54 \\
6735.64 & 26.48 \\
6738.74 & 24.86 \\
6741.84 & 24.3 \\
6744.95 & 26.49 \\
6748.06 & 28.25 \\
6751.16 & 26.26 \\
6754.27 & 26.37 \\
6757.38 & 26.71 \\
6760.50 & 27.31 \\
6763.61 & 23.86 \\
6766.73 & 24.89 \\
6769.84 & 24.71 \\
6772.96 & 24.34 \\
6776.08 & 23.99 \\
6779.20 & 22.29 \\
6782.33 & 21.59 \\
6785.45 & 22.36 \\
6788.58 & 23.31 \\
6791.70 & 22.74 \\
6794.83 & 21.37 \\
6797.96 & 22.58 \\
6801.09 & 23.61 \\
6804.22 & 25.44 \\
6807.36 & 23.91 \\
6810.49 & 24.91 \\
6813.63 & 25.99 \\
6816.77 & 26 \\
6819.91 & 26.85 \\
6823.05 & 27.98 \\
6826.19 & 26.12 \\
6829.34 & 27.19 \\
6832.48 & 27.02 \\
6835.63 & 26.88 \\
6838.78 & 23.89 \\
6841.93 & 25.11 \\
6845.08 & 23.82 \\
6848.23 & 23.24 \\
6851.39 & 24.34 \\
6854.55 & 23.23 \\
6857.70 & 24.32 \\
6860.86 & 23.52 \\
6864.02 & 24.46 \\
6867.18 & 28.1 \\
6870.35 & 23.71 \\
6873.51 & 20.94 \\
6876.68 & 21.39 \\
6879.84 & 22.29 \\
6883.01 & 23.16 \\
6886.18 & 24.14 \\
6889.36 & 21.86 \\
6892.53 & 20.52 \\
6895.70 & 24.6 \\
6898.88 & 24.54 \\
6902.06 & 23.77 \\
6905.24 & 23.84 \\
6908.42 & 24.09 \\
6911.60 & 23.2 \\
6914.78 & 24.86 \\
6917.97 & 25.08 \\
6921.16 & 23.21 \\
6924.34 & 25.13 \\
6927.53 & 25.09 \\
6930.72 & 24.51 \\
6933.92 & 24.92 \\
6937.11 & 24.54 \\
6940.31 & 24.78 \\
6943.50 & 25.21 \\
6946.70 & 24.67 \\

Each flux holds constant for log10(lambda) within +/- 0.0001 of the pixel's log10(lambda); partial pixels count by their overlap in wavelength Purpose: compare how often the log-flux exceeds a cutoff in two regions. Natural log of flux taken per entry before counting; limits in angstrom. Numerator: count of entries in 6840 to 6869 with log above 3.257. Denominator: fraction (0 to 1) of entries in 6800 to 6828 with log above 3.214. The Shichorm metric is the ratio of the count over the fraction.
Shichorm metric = 1.3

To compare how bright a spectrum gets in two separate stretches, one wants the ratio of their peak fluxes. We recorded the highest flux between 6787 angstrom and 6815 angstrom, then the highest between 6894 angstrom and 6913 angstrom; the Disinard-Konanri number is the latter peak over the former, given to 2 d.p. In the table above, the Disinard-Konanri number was 0.95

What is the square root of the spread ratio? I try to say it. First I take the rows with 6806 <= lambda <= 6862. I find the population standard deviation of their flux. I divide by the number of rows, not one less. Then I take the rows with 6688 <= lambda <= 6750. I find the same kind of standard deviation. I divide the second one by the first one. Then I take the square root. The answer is 1.0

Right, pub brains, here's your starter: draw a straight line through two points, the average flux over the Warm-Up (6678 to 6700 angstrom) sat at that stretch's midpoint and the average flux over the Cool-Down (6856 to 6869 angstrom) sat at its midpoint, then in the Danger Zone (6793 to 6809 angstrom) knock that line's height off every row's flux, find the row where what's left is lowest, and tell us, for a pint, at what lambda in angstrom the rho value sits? 6794.83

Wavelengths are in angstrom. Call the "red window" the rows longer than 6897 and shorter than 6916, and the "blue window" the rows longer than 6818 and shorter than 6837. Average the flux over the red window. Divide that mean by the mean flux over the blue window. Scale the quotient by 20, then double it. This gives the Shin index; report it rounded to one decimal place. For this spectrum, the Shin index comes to 35.6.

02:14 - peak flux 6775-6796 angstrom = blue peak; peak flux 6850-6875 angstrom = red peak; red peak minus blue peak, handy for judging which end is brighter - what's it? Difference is 4.1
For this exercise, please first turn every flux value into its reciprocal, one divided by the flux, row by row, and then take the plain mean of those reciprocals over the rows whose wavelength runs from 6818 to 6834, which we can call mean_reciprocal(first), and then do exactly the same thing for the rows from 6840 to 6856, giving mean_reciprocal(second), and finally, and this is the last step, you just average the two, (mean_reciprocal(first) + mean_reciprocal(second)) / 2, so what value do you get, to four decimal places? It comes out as 0.0394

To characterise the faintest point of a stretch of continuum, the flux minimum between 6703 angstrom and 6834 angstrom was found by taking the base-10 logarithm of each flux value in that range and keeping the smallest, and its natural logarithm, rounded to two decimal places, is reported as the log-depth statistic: 0.29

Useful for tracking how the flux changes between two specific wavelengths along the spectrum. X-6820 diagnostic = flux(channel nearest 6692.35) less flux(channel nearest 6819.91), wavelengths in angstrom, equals 1.9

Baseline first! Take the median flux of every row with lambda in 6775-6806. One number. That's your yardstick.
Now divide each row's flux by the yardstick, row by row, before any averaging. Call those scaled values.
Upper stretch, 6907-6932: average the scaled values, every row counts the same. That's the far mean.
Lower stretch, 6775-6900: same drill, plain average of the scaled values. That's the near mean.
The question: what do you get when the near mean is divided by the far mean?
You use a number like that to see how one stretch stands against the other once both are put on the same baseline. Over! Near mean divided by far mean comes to 0.99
